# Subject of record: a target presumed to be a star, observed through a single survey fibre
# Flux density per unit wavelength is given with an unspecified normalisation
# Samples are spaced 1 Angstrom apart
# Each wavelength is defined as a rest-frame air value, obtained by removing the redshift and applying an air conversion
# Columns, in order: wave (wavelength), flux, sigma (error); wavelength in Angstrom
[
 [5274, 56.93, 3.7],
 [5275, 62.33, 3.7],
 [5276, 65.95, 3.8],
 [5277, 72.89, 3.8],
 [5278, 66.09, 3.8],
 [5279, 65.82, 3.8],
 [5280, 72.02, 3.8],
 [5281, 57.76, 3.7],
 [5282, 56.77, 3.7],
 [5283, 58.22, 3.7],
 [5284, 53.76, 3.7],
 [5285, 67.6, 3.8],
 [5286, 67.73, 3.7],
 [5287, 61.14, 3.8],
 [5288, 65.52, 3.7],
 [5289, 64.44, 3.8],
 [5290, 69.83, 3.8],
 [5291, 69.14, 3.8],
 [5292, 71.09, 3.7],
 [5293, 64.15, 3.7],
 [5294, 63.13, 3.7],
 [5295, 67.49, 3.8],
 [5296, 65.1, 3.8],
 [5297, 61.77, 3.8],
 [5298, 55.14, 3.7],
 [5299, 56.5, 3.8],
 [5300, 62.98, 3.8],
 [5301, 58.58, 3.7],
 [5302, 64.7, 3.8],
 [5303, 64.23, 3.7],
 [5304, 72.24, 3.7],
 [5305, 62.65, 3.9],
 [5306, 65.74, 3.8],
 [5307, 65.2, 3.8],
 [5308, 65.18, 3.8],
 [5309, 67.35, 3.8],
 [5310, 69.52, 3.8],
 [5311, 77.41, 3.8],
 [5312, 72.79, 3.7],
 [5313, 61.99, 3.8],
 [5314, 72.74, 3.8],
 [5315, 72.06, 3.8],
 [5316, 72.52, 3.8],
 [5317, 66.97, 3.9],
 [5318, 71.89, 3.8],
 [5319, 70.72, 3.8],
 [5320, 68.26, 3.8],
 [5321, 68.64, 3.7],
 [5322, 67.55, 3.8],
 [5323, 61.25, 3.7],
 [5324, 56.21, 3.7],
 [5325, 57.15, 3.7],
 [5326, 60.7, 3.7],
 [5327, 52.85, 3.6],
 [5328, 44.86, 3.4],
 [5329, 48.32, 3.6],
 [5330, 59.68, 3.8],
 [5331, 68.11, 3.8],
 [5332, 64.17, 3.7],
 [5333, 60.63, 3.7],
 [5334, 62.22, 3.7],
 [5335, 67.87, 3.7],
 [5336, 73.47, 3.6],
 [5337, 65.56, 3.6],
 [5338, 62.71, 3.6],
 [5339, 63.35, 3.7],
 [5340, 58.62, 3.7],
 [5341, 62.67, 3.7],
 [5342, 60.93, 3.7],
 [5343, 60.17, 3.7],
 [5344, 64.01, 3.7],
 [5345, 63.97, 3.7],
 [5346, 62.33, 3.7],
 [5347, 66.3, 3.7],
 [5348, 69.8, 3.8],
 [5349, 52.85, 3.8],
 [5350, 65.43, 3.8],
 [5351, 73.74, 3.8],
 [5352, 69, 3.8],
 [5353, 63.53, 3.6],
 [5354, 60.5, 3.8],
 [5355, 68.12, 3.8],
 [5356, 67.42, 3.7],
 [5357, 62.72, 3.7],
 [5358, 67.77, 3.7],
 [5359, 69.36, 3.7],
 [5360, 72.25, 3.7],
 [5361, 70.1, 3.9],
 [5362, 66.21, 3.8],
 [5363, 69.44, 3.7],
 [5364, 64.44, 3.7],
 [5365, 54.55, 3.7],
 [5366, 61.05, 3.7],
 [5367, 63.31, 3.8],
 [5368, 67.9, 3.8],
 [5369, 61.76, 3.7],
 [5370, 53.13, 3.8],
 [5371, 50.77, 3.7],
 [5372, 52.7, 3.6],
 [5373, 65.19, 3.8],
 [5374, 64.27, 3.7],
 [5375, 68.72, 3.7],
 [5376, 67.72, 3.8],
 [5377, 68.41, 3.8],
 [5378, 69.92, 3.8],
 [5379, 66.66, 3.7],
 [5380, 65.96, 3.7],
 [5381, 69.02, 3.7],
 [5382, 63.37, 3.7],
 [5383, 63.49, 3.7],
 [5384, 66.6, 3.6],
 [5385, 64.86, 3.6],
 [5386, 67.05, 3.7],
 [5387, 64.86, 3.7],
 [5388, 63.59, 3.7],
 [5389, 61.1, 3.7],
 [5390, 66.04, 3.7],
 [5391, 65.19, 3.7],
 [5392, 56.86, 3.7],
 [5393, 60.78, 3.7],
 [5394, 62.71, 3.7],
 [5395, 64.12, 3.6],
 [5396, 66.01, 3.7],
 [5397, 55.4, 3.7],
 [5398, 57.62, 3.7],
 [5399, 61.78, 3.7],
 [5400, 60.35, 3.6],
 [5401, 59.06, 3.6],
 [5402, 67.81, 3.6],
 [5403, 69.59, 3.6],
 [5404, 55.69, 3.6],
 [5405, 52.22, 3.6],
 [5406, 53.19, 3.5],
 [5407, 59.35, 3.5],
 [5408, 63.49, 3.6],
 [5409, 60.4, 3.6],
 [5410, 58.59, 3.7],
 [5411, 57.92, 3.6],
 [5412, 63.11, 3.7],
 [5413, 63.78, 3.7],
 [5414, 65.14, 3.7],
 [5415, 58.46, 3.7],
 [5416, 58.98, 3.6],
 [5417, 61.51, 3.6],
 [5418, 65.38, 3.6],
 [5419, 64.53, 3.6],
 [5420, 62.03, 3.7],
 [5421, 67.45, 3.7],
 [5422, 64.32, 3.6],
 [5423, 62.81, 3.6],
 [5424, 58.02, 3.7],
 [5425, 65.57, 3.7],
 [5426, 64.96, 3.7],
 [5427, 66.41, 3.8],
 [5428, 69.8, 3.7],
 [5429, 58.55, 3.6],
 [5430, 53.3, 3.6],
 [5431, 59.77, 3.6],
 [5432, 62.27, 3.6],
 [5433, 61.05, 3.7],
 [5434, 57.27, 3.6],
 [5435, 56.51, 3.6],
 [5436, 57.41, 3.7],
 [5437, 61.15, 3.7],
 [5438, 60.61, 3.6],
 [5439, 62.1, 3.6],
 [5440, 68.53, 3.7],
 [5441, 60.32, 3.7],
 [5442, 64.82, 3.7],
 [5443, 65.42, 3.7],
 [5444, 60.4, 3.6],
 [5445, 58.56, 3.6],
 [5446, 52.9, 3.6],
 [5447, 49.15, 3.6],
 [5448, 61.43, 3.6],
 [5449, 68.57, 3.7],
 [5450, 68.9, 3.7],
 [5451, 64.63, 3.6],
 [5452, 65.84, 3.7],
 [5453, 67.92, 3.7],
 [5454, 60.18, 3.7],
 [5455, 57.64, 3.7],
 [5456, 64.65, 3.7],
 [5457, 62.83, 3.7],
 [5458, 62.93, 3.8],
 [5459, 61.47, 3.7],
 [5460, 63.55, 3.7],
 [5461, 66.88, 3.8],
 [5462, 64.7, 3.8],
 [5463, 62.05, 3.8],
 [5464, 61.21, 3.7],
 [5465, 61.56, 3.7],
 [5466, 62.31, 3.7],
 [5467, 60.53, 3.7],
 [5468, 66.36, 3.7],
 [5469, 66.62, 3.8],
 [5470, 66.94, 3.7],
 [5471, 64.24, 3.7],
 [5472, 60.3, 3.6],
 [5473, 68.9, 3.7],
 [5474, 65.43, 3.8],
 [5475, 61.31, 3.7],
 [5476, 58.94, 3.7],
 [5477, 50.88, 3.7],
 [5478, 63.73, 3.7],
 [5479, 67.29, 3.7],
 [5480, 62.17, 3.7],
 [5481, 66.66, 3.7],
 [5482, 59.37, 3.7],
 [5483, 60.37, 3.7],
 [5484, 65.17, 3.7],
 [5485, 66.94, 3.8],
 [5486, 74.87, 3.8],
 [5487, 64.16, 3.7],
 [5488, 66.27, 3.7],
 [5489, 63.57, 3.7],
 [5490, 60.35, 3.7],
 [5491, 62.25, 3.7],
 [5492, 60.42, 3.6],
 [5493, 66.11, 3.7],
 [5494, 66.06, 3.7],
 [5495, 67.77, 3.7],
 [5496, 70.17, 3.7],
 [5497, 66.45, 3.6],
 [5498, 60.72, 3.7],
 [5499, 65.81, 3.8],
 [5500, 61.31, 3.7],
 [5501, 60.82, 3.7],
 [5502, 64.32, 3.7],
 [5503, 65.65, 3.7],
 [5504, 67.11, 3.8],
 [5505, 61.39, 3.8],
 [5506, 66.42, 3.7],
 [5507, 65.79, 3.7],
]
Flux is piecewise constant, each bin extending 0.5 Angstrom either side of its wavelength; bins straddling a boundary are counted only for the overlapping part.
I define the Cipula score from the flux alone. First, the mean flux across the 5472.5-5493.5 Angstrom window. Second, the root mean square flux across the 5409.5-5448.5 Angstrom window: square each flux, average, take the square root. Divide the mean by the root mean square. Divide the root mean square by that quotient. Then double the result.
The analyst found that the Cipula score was 119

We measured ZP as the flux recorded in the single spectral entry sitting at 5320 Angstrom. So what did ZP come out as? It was 68.26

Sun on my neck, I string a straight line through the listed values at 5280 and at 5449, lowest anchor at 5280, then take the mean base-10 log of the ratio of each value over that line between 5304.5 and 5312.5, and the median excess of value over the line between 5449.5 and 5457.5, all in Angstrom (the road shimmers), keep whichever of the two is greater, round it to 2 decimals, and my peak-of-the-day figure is -0.02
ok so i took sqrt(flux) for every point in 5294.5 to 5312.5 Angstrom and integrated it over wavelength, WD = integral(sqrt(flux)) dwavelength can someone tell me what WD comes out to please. 145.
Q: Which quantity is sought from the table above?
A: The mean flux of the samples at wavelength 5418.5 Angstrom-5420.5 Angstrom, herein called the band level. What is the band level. 63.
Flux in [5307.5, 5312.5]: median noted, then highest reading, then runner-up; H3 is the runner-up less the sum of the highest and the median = -74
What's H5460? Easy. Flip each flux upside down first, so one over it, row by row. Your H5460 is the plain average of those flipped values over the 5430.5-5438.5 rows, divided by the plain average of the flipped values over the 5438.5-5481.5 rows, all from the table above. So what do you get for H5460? 1.05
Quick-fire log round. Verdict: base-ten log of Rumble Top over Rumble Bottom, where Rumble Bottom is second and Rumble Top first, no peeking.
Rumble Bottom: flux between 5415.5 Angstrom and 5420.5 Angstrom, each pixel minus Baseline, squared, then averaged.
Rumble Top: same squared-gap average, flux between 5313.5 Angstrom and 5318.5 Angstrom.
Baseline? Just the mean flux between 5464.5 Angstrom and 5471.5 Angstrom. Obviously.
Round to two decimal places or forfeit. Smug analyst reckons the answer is 0.86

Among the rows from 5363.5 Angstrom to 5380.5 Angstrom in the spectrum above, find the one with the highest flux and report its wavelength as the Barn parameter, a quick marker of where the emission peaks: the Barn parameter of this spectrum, 5378 Angstrom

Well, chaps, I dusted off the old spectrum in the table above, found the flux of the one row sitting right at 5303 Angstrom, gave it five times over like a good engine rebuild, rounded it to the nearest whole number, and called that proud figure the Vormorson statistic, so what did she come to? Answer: 321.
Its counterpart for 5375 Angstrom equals 344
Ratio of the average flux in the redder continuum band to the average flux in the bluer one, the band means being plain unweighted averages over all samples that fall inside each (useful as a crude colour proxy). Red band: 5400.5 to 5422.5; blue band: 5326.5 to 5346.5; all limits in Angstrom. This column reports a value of 1.00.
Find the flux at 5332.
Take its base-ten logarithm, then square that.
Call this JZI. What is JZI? 3.27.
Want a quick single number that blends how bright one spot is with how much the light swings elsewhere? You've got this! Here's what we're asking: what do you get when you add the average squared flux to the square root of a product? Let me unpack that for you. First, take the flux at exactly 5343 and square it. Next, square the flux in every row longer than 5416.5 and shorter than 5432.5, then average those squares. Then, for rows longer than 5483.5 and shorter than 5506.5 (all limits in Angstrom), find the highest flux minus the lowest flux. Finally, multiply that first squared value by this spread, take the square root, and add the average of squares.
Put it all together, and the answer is 4204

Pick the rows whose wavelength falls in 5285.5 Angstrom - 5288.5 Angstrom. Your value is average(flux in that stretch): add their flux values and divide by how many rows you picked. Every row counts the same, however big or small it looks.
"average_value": 64.8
